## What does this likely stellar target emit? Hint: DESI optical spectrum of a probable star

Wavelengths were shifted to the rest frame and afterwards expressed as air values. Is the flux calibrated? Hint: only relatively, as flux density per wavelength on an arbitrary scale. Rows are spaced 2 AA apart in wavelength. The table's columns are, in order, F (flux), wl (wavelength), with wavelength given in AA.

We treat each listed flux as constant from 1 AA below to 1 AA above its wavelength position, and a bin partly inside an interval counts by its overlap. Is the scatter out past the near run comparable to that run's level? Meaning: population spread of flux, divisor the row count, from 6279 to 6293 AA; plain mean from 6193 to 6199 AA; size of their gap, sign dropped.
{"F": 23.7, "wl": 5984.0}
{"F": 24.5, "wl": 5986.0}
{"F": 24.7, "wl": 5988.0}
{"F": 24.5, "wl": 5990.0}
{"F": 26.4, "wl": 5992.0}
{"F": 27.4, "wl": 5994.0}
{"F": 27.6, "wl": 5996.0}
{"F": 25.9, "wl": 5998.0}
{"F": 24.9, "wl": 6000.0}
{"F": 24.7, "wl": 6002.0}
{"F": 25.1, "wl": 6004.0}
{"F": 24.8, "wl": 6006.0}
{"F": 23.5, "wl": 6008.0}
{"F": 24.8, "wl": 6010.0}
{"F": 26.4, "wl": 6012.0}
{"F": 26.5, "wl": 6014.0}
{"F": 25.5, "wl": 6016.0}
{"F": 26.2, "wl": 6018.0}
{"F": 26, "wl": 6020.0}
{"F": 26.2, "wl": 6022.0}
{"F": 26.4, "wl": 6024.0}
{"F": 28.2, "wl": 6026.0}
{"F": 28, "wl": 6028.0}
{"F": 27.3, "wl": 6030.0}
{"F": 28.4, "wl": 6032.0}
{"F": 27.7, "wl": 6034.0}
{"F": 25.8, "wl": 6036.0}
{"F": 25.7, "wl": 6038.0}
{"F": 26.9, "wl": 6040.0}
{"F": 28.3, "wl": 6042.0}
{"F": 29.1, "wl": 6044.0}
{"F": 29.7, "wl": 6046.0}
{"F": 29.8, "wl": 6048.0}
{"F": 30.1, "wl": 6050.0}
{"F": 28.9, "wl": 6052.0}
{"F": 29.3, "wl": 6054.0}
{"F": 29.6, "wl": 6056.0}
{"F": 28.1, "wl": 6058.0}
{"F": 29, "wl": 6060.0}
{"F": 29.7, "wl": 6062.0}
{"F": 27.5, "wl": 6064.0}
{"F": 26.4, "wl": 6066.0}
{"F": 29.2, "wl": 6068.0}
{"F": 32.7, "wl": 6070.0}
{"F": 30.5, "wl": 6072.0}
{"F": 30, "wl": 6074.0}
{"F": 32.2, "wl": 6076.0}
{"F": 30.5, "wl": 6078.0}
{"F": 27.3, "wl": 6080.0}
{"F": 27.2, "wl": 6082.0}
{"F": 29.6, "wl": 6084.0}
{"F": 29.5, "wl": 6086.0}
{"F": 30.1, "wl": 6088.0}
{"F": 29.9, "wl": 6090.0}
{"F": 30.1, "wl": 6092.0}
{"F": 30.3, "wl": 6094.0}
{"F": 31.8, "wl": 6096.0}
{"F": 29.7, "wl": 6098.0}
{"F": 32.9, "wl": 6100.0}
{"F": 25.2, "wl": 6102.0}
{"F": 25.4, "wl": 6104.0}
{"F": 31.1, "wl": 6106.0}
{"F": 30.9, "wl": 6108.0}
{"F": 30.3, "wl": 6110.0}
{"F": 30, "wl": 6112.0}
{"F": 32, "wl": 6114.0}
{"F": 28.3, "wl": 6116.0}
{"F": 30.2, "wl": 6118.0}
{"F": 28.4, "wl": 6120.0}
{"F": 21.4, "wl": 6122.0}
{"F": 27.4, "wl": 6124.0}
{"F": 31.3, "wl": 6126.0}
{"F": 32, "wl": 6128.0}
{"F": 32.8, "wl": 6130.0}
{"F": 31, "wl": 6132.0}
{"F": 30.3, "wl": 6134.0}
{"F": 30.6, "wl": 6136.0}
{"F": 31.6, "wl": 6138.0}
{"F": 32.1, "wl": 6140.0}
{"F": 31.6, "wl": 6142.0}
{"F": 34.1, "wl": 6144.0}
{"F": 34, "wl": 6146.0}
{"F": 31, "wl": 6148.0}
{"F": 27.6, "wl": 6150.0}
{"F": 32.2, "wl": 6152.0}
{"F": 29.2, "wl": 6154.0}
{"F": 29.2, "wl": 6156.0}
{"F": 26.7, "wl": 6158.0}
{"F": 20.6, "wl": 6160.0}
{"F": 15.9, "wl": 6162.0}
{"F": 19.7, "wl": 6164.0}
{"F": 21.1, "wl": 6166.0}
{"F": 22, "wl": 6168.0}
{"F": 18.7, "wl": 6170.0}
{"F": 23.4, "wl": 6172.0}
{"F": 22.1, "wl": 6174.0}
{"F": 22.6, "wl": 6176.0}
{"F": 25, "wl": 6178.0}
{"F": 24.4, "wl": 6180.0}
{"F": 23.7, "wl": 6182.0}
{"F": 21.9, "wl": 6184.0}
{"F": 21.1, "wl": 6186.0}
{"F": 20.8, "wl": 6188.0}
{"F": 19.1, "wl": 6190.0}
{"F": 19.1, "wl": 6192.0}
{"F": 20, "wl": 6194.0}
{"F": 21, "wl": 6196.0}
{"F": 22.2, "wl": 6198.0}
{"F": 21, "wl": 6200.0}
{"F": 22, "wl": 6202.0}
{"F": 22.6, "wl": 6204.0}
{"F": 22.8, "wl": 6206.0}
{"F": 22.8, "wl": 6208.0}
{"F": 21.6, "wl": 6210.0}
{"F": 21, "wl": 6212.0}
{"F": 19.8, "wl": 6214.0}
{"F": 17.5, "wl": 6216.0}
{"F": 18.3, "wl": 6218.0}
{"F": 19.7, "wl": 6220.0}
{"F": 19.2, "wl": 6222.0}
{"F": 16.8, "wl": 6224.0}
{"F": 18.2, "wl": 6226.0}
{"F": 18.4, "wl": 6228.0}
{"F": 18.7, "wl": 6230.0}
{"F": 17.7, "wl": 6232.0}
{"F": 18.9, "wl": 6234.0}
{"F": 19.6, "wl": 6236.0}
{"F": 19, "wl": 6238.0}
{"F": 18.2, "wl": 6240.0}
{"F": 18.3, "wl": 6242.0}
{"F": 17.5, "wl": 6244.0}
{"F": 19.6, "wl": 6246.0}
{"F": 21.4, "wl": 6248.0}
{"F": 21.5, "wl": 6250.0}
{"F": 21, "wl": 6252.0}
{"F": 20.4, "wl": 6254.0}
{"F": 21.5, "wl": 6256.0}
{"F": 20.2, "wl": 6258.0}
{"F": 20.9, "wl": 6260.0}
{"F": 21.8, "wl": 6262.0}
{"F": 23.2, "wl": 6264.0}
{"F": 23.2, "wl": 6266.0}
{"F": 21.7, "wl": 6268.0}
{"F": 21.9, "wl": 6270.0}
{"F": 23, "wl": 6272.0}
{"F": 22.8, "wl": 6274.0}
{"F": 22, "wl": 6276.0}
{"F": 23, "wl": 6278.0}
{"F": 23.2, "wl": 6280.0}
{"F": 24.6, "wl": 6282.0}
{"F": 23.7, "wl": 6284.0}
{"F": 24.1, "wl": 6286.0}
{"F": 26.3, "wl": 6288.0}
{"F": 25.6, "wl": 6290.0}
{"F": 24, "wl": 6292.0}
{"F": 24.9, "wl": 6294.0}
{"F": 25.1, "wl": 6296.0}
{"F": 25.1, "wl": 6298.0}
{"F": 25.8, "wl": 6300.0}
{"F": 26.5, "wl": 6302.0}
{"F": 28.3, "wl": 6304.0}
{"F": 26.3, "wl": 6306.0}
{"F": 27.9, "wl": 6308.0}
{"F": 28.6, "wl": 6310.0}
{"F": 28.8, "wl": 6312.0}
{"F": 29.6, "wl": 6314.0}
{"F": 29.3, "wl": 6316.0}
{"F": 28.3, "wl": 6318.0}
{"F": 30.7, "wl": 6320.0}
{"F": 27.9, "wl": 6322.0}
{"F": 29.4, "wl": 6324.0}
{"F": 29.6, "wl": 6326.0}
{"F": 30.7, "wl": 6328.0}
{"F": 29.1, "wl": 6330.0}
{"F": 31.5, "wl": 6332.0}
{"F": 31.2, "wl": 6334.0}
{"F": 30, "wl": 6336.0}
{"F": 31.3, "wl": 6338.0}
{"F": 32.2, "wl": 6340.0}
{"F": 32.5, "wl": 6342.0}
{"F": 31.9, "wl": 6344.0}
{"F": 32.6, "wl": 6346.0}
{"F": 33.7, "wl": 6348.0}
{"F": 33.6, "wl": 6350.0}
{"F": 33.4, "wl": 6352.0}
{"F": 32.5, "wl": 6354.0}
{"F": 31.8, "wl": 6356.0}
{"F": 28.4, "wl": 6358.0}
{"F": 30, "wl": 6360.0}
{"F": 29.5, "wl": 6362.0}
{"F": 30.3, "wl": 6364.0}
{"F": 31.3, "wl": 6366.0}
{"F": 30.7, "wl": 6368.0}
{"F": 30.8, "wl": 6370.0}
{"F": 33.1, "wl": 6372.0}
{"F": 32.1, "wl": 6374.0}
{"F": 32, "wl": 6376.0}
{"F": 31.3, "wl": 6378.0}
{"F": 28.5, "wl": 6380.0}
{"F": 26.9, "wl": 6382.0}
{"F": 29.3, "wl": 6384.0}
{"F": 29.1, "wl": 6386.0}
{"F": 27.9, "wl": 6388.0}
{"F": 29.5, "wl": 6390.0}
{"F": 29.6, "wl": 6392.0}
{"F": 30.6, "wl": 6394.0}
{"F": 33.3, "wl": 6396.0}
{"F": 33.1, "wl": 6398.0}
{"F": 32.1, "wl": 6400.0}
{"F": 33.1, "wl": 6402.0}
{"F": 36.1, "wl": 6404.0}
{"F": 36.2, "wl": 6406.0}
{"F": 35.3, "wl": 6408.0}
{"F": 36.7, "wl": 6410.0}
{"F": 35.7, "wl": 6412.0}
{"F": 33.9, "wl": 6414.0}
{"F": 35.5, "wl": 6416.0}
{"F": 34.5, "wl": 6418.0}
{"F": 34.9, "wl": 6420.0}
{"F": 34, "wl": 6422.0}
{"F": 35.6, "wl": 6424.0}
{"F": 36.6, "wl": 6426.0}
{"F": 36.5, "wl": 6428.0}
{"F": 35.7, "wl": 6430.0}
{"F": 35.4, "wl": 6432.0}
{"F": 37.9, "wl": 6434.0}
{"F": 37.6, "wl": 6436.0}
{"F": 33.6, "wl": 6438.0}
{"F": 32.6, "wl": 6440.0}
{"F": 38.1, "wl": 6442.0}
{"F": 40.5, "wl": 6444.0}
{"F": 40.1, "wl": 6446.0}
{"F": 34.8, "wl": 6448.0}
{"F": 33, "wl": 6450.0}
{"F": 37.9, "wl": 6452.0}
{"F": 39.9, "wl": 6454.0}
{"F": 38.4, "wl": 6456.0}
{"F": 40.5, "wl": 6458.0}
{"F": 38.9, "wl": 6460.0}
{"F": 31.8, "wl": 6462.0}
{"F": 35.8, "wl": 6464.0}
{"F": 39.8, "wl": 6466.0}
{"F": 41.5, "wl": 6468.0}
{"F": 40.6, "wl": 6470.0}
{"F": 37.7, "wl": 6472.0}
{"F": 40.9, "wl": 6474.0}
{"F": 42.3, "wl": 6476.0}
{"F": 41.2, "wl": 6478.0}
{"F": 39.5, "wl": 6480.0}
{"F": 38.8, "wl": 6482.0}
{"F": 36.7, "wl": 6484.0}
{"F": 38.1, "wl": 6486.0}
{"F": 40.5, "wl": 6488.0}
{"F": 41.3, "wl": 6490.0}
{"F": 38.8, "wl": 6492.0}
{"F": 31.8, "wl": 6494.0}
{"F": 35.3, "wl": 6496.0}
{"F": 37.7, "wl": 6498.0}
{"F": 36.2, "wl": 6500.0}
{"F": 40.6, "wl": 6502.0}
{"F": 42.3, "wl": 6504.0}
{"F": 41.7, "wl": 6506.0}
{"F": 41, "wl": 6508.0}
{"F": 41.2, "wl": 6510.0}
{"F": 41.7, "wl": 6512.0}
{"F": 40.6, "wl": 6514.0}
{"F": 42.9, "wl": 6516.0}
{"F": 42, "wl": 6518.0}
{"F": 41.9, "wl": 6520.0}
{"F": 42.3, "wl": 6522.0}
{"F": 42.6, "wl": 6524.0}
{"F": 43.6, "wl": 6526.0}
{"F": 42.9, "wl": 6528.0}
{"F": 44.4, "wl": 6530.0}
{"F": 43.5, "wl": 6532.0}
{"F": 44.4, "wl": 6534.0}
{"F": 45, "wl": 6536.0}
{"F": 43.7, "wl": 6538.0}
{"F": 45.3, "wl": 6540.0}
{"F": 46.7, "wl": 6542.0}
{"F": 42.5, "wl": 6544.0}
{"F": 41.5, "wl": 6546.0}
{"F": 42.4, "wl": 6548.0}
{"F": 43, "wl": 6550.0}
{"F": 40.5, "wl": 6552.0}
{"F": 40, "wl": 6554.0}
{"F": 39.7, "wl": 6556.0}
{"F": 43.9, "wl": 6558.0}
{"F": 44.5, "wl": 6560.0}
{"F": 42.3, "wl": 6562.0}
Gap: 20.1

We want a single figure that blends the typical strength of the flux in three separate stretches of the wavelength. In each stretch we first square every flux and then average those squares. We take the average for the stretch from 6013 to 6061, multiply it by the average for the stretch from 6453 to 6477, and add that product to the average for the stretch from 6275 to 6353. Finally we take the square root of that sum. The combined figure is 1088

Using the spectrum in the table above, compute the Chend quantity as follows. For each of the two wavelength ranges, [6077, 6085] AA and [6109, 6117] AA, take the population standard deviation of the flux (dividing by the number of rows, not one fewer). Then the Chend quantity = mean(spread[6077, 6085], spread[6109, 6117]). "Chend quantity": 1.4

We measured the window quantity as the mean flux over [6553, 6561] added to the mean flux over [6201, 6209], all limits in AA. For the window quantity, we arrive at 64.6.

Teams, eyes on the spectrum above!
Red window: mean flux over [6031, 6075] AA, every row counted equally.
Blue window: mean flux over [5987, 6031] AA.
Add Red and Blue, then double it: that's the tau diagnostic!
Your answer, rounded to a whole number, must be 109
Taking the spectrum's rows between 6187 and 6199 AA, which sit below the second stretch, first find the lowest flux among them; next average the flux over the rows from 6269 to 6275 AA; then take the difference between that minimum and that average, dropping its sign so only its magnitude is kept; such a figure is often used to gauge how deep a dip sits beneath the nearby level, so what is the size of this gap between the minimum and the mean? 3.5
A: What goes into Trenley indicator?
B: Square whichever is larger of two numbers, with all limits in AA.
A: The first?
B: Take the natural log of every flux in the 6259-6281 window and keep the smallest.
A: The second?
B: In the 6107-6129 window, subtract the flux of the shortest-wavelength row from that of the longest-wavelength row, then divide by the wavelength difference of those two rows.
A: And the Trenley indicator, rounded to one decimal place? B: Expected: 9.2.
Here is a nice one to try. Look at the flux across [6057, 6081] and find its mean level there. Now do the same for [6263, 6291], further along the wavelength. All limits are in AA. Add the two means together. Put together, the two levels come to 53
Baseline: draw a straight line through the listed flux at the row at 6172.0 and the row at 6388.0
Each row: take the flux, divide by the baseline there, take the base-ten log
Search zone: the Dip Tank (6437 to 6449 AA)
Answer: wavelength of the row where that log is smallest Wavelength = 6440.0 AA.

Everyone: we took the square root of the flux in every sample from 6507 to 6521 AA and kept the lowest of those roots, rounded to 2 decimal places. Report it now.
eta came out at 6.37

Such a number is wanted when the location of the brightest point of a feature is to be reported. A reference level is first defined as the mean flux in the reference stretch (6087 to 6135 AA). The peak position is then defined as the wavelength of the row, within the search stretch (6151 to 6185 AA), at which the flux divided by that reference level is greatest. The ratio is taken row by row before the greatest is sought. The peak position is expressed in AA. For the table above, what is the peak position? 6152.0 AA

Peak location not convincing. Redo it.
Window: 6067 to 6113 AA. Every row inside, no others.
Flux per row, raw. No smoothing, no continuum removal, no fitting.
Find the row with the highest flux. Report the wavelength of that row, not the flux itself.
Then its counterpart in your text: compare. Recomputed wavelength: 6100.0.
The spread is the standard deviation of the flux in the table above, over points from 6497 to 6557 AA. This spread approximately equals 2.1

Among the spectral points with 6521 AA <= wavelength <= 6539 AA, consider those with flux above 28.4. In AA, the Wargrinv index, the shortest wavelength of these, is 6522.0 AA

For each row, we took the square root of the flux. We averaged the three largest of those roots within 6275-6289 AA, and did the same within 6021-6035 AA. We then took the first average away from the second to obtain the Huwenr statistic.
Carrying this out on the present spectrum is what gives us 0.3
